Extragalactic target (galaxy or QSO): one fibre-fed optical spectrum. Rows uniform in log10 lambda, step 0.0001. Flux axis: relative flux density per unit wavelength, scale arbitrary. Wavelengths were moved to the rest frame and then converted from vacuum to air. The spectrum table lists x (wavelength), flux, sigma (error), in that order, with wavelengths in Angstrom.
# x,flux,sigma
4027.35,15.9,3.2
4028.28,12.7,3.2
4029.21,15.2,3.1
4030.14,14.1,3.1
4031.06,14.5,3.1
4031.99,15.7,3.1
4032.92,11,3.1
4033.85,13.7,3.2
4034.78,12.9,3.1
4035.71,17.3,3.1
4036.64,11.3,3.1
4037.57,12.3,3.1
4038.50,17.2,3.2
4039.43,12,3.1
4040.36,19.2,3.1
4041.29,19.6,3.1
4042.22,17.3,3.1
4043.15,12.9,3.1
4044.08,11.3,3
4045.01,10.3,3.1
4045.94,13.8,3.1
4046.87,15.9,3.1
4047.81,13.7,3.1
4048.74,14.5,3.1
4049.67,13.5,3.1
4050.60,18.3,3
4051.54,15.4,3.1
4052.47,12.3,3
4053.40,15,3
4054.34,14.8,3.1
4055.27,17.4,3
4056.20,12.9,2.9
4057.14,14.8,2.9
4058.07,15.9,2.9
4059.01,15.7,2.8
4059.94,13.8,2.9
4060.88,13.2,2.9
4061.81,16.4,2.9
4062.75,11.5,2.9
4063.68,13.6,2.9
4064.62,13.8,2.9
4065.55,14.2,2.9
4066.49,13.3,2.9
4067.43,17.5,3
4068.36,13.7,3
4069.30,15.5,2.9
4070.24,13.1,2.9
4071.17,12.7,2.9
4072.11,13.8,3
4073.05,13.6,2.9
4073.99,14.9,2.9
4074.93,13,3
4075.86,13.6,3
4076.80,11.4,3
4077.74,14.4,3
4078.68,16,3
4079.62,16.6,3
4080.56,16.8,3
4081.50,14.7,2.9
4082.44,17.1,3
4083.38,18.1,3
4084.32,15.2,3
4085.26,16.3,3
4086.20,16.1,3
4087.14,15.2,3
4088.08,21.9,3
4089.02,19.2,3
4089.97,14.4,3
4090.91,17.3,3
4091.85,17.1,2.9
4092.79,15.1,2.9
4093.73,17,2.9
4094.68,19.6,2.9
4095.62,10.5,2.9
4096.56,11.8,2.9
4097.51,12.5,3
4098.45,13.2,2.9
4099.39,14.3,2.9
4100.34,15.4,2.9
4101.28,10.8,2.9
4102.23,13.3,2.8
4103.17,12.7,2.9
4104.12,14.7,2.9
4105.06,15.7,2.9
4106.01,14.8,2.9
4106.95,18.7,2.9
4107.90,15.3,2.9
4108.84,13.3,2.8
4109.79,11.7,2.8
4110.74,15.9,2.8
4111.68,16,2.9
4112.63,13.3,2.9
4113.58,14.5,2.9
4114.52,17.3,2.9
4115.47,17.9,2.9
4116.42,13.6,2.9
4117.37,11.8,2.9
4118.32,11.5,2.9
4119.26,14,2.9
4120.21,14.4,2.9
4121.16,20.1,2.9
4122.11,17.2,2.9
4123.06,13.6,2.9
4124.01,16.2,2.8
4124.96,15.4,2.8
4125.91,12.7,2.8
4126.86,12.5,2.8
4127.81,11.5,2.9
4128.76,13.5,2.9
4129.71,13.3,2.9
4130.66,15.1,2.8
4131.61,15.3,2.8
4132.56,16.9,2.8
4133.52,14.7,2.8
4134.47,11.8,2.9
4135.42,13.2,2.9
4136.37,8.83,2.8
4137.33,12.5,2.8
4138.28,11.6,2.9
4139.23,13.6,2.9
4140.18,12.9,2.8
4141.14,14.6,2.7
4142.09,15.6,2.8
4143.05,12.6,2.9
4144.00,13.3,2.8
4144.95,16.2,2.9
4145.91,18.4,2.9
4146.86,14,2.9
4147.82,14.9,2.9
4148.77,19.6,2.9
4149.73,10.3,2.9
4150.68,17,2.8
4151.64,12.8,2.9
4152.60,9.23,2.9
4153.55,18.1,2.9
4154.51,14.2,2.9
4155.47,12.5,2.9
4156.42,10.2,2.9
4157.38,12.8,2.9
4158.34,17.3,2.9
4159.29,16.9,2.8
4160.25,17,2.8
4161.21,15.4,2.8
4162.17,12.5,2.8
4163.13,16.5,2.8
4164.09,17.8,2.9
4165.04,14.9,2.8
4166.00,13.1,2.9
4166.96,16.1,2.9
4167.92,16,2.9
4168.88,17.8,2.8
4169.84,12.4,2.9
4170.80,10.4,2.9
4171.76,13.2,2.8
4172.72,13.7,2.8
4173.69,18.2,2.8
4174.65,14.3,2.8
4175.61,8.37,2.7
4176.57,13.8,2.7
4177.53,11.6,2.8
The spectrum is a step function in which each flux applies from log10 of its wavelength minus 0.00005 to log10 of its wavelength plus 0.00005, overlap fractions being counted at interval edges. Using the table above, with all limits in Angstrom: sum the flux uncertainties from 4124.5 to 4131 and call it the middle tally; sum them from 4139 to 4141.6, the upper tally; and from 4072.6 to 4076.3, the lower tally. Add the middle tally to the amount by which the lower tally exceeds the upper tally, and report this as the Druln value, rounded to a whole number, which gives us 23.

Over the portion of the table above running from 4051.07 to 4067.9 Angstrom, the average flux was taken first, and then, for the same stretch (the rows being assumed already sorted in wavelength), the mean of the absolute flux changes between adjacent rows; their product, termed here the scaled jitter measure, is 30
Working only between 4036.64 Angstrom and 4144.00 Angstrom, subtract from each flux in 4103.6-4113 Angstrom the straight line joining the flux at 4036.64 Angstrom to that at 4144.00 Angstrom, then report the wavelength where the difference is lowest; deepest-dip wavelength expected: 4109.79 Angstrom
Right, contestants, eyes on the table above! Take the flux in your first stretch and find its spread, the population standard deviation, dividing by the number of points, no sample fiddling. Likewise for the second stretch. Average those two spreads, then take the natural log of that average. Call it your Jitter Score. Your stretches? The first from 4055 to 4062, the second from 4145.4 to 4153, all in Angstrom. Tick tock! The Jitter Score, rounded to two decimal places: 0.91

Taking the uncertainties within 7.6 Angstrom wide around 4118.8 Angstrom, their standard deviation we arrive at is 0.000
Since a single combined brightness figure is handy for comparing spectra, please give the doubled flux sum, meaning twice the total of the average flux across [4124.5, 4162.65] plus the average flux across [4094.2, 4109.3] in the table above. 56.4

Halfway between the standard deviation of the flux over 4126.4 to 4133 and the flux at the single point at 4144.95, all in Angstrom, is 9.0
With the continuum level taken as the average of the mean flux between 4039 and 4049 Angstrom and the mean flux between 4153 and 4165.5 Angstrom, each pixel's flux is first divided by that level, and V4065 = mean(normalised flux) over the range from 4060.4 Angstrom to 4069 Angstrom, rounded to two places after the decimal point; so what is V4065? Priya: 0.95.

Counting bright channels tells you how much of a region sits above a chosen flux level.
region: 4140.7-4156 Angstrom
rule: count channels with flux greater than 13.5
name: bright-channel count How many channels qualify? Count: 10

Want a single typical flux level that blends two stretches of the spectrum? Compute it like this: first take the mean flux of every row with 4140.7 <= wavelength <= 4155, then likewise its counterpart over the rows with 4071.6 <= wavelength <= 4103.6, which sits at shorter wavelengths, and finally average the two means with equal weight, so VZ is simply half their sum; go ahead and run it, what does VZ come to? 14.90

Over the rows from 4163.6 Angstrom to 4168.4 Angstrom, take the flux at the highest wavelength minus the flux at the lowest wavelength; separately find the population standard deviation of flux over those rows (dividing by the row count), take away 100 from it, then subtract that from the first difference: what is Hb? 97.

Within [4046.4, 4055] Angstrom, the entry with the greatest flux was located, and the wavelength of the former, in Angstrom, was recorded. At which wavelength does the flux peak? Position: 4050.60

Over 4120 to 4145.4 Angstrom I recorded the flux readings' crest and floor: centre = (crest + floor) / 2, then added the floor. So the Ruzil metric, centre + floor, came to 23.3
